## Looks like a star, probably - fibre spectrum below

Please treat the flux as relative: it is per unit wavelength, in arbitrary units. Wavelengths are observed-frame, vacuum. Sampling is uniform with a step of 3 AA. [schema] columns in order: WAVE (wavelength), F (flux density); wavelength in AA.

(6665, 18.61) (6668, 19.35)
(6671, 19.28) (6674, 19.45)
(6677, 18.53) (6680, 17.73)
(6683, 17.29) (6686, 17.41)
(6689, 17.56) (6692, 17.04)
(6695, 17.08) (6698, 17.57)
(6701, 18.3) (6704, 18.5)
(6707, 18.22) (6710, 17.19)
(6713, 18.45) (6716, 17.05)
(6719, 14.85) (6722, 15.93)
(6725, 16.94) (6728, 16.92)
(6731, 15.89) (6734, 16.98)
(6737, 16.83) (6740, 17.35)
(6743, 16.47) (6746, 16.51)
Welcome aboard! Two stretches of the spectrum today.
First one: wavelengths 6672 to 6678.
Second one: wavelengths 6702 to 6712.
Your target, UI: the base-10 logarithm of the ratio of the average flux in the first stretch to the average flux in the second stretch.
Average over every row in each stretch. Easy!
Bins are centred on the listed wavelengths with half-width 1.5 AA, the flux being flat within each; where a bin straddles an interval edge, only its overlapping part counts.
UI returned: 0.024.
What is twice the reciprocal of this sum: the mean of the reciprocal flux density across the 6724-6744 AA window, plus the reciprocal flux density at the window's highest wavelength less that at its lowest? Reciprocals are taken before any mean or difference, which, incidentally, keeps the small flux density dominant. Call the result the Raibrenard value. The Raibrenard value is 32.6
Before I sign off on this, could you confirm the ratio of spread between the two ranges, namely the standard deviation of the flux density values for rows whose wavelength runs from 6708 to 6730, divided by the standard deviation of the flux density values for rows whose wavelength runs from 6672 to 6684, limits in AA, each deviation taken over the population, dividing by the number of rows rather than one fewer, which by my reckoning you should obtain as 1.3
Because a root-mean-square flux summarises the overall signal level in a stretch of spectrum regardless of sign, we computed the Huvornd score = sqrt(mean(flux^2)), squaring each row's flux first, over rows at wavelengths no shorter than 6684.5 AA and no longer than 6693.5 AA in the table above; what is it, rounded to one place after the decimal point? 17.3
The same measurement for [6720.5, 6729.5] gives 16.6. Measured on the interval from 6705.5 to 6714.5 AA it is 18.0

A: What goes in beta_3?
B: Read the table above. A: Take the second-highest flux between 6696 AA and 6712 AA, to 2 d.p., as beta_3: 18.30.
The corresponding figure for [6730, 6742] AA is 16.98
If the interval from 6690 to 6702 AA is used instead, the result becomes 17.57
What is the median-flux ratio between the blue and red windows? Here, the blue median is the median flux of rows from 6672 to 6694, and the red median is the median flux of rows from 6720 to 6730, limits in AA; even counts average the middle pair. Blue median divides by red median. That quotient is 1.04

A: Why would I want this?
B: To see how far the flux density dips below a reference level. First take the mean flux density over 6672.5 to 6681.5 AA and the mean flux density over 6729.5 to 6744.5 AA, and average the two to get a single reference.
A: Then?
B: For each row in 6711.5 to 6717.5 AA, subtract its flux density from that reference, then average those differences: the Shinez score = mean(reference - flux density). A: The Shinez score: -0.11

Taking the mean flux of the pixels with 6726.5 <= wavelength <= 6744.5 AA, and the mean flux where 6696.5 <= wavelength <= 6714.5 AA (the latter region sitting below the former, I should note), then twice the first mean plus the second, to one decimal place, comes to 51.5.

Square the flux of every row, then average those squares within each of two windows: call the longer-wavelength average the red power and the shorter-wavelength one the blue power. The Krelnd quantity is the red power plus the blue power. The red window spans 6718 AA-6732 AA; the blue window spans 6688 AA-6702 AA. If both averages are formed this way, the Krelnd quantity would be 567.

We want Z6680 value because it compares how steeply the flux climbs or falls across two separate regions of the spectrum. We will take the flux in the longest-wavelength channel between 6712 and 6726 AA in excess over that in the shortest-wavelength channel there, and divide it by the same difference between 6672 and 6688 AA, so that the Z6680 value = 0.7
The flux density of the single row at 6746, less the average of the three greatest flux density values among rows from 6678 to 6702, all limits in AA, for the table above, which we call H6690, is -1.4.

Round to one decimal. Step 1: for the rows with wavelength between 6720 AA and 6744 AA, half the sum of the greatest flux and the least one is 16.6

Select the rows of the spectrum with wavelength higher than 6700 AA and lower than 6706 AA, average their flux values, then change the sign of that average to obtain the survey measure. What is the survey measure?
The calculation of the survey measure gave -18.4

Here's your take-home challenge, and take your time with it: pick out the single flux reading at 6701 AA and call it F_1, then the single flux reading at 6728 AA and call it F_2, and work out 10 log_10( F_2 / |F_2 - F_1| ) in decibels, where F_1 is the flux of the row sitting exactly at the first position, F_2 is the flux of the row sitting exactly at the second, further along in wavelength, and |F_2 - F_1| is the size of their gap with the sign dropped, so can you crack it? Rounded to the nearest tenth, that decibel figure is 10.9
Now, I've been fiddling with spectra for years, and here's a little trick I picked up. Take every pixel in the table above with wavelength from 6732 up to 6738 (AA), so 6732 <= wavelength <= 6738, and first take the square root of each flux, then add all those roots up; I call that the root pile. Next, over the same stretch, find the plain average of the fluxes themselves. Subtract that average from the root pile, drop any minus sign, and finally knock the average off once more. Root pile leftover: -8.2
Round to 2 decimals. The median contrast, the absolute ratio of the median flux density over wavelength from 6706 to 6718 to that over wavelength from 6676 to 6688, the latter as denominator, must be 1.01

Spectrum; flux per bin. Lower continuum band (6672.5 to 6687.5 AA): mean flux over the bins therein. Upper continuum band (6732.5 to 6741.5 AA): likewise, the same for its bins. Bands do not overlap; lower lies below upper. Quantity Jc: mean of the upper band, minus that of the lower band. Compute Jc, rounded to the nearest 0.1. -1.0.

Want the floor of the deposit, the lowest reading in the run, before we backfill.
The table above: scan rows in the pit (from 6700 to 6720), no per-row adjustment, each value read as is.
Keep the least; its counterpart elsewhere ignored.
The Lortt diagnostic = 14.85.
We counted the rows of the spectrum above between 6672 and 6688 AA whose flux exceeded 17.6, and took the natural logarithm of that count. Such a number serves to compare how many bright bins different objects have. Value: 1.1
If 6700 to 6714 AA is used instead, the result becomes 1.4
